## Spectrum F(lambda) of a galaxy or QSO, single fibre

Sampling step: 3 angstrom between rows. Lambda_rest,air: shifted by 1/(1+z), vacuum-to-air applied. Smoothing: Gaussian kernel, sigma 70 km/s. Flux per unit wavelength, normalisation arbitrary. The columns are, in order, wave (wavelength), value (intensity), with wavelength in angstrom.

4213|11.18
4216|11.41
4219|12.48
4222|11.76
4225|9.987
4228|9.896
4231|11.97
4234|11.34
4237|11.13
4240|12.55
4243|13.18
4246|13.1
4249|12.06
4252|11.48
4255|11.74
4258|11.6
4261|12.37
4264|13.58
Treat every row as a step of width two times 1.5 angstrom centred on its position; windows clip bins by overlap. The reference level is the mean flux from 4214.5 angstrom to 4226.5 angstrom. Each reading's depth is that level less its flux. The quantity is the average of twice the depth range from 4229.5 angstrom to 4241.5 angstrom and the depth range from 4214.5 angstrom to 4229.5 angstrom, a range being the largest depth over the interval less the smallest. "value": 2.7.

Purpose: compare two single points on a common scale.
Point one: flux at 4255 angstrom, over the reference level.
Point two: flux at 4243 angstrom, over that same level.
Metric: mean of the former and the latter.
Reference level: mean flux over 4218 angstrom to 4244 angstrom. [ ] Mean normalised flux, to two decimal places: 1.08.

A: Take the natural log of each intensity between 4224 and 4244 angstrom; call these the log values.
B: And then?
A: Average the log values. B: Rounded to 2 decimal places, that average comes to 2.43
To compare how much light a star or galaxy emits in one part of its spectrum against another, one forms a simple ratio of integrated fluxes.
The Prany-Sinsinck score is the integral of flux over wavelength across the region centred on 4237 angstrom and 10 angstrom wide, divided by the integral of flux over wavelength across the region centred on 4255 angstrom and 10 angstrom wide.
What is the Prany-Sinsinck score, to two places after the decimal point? 1.01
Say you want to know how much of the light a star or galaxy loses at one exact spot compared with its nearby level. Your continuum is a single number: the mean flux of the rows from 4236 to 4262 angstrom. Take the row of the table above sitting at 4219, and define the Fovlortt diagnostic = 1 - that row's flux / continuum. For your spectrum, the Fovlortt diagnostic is -0.03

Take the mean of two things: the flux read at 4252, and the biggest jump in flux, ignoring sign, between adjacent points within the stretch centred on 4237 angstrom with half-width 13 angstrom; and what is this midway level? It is 6.8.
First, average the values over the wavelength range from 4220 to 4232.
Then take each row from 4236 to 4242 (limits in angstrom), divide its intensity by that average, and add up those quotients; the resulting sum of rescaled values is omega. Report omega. 2.17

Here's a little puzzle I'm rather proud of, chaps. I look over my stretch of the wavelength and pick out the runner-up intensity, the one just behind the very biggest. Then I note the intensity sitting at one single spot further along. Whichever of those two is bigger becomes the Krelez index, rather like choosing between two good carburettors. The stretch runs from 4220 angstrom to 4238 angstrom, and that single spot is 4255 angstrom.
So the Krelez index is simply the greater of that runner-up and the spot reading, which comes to 11.8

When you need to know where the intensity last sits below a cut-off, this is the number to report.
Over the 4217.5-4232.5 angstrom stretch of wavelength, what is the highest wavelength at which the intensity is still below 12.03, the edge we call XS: 4231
